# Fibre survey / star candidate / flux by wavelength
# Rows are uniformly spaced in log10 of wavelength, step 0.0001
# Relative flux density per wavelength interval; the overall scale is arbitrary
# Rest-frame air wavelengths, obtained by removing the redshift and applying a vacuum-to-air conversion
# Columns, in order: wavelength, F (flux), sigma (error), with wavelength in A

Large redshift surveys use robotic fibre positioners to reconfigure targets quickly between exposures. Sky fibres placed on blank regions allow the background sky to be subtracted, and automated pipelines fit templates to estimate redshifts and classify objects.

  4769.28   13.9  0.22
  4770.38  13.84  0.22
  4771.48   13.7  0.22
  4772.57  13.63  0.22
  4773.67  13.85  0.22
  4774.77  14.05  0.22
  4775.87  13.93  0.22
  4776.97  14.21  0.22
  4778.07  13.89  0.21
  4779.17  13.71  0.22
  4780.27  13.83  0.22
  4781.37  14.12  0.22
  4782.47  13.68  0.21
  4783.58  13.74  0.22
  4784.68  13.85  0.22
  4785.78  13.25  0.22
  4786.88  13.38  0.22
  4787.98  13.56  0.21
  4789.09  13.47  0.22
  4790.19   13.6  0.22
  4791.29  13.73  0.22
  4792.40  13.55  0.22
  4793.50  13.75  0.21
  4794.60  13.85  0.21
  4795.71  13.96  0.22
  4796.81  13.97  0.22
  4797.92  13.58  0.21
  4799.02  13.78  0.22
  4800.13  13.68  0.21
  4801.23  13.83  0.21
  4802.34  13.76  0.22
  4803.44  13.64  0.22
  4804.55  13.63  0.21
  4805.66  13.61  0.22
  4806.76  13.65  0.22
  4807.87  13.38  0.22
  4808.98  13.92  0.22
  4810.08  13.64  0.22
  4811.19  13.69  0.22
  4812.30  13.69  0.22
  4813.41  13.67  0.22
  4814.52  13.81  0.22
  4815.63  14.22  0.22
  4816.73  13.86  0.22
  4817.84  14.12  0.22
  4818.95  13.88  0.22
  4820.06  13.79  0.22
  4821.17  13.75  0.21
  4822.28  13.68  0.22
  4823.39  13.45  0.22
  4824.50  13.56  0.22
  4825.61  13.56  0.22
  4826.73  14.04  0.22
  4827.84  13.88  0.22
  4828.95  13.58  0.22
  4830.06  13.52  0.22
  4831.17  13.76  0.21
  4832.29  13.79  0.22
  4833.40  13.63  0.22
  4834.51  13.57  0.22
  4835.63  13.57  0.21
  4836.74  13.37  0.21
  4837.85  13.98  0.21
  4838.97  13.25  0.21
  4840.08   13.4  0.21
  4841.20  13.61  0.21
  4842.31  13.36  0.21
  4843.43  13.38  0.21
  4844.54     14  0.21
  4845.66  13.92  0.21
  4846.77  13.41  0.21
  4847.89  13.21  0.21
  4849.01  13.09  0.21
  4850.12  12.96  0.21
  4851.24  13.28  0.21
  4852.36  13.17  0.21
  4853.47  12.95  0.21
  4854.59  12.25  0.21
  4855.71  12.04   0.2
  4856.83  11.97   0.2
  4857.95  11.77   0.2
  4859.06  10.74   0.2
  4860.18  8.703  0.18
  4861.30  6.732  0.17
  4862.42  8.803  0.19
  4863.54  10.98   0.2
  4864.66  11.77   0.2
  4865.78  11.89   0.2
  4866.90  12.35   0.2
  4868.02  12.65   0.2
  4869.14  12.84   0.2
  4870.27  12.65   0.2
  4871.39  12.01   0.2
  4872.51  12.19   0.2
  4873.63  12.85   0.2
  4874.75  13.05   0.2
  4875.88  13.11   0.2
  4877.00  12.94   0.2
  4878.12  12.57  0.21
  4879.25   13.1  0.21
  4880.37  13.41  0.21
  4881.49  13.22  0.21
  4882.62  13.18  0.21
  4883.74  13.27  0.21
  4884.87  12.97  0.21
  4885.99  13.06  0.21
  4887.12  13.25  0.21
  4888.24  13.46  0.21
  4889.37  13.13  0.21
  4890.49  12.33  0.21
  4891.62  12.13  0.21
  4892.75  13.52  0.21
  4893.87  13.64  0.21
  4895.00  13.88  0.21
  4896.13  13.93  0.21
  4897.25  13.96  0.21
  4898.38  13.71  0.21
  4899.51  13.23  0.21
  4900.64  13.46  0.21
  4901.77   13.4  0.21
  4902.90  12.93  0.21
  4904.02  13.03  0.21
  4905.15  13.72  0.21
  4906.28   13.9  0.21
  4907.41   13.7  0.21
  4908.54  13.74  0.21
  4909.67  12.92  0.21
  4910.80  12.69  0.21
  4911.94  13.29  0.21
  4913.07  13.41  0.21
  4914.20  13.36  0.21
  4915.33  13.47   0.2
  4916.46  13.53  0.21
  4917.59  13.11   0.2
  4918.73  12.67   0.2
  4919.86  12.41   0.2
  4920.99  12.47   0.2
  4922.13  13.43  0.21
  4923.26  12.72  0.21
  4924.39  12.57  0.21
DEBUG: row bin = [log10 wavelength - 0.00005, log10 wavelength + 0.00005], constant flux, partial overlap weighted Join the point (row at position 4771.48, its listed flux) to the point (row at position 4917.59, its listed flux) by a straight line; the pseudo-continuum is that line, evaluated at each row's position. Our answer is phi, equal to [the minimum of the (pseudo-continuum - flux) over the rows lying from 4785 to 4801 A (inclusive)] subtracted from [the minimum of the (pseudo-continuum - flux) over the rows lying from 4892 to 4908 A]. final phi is -0.4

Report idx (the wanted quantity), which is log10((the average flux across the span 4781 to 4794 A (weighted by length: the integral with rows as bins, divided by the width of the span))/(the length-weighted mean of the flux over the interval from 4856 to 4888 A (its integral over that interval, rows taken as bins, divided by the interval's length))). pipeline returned 0.05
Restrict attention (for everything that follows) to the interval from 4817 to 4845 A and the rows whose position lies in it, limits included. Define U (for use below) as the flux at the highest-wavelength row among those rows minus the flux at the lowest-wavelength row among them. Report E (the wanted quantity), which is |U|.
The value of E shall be 0.12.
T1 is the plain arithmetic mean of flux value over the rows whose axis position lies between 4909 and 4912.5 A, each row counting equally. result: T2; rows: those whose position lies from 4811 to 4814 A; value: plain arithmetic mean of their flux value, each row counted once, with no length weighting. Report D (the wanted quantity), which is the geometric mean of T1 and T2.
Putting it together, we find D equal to 13.3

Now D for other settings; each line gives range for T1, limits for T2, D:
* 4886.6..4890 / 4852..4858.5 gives 12.8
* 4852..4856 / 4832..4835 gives 13.1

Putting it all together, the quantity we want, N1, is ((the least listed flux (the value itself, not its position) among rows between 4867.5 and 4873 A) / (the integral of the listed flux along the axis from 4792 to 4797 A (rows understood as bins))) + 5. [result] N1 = 5.174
